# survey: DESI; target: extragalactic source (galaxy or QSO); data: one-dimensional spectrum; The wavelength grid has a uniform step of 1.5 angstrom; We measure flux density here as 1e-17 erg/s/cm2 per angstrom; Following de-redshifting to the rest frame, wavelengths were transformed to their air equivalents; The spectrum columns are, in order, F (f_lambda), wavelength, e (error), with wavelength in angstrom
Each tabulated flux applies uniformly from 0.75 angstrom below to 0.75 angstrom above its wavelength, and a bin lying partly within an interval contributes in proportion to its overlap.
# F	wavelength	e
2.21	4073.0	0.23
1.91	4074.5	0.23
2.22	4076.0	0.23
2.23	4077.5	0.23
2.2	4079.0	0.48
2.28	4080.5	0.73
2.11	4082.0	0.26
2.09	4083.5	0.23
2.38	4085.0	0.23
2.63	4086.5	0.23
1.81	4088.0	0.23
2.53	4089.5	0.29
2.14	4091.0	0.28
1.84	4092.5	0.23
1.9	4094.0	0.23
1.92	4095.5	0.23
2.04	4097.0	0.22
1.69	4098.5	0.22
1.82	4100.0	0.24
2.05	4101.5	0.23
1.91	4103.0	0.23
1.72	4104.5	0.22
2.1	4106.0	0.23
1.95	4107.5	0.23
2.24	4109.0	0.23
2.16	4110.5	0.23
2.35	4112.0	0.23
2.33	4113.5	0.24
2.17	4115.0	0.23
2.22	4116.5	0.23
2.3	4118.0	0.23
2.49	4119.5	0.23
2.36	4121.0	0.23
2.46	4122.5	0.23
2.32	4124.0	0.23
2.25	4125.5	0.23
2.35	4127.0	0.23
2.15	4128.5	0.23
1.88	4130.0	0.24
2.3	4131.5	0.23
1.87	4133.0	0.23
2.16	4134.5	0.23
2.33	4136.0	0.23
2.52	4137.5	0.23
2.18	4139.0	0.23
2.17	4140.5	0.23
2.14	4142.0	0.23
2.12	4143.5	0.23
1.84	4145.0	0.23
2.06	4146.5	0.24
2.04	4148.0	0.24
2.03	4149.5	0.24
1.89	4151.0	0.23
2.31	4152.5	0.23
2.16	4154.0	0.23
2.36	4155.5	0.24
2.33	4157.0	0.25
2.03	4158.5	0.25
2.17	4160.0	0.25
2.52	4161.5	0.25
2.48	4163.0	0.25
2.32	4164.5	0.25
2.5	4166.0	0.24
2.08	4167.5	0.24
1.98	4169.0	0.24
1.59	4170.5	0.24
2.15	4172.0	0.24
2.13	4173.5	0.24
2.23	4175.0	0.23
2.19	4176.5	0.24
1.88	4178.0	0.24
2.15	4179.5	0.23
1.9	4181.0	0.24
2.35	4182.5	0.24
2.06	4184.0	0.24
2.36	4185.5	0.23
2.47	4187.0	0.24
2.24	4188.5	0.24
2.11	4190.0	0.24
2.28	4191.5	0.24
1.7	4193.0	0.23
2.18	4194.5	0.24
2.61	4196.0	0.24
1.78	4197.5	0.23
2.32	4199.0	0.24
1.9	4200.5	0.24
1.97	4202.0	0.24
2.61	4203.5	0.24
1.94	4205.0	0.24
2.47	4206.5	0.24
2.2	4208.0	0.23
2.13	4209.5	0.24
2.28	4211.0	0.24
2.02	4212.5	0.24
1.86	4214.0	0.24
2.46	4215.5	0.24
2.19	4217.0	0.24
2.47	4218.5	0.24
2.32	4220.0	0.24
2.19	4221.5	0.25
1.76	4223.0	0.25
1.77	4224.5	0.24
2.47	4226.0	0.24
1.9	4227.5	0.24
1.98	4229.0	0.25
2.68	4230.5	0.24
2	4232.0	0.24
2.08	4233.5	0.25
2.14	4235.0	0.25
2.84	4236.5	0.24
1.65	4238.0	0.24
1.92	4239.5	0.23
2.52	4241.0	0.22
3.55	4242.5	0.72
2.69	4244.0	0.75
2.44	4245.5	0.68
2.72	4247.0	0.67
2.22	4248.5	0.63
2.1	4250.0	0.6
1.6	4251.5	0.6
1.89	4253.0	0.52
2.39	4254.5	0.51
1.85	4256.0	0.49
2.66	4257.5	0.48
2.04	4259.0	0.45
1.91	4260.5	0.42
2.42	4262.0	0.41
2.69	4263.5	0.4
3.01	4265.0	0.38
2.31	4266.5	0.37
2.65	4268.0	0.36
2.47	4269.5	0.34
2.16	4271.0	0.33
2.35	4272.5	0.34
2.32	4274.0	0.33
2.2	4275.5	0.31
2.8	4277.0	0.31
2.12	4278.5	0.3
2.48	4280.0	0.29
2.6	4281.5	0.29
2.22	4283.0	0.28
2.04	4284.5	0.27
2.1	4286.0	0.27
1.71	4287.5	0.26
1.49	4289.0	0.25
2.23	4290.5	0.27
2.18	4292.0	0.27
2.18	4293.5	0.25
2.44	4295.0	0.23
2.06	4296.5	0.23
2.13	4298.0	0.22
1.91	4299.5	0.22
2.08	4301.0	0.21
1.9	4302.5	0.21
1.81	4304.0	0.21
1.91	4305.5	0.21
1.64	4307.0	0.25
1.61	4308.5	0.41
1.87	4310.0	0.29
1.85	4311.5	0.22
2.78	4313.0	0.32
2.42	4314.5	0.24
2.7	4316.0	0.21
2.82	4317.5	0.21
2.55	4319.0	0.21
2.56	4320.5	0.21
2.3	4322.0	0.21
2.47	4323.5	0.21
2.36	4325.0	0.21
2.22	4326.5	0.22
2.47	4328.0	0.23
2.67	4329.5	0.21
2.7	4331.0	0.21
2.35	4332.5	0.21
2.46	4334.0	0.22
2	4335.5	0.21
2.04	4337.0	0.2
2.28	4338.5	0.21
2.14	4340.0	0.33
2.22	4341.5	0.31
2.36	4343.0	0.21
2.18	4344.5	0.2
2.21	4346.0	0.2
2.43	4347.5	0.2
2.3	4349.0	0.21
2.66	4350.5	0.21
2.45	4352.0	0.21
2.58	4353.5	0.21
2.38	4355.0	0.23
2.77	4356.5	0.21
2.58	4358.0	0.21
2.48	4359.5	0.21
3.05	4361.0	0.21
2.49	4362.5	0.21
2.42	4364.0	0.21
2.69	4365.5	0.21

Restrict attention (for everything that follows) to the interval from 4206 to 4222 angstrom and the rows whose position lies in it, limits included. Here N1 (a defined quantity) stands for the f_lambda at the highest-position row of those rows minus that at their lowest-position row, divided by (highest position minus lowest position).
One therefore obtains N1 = -0.019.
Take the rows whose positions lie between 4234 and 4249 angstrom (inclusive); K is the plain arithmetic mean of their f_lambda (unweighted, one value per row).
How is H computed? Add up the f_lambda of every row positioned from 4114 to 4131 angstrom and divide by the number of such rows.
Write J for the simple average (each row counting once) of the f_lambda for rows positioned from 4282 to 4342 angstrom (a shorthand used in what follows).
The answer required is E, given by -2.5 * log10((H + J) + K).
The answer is -2.10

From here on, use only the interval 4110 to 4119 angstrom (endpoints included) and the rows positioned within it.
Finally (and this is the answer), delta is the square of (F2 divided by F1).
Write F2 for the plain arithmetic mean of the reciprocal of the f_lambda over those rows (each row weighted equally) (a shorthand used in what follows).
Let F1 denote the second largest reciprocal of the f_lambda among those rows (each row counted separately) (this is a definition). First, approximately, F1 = 0.461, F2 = 0.444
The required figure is 0.93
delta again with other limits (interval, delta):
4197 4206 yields 0.86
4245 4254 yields 0.81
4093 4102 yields 0.92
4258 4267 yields 0.76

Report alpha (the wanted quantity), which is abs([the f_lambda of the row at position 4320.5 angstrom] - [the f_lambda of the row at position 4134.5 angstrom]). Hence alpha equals 0.40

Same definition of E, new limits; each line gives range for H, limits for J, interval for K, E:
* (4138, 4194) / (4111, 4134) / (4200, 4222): -2.05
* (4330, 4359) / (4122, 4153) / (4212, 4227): -2.06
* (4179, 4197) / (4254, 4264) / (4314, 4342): -2.10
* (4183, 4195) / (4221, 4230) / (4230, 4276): -2.04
